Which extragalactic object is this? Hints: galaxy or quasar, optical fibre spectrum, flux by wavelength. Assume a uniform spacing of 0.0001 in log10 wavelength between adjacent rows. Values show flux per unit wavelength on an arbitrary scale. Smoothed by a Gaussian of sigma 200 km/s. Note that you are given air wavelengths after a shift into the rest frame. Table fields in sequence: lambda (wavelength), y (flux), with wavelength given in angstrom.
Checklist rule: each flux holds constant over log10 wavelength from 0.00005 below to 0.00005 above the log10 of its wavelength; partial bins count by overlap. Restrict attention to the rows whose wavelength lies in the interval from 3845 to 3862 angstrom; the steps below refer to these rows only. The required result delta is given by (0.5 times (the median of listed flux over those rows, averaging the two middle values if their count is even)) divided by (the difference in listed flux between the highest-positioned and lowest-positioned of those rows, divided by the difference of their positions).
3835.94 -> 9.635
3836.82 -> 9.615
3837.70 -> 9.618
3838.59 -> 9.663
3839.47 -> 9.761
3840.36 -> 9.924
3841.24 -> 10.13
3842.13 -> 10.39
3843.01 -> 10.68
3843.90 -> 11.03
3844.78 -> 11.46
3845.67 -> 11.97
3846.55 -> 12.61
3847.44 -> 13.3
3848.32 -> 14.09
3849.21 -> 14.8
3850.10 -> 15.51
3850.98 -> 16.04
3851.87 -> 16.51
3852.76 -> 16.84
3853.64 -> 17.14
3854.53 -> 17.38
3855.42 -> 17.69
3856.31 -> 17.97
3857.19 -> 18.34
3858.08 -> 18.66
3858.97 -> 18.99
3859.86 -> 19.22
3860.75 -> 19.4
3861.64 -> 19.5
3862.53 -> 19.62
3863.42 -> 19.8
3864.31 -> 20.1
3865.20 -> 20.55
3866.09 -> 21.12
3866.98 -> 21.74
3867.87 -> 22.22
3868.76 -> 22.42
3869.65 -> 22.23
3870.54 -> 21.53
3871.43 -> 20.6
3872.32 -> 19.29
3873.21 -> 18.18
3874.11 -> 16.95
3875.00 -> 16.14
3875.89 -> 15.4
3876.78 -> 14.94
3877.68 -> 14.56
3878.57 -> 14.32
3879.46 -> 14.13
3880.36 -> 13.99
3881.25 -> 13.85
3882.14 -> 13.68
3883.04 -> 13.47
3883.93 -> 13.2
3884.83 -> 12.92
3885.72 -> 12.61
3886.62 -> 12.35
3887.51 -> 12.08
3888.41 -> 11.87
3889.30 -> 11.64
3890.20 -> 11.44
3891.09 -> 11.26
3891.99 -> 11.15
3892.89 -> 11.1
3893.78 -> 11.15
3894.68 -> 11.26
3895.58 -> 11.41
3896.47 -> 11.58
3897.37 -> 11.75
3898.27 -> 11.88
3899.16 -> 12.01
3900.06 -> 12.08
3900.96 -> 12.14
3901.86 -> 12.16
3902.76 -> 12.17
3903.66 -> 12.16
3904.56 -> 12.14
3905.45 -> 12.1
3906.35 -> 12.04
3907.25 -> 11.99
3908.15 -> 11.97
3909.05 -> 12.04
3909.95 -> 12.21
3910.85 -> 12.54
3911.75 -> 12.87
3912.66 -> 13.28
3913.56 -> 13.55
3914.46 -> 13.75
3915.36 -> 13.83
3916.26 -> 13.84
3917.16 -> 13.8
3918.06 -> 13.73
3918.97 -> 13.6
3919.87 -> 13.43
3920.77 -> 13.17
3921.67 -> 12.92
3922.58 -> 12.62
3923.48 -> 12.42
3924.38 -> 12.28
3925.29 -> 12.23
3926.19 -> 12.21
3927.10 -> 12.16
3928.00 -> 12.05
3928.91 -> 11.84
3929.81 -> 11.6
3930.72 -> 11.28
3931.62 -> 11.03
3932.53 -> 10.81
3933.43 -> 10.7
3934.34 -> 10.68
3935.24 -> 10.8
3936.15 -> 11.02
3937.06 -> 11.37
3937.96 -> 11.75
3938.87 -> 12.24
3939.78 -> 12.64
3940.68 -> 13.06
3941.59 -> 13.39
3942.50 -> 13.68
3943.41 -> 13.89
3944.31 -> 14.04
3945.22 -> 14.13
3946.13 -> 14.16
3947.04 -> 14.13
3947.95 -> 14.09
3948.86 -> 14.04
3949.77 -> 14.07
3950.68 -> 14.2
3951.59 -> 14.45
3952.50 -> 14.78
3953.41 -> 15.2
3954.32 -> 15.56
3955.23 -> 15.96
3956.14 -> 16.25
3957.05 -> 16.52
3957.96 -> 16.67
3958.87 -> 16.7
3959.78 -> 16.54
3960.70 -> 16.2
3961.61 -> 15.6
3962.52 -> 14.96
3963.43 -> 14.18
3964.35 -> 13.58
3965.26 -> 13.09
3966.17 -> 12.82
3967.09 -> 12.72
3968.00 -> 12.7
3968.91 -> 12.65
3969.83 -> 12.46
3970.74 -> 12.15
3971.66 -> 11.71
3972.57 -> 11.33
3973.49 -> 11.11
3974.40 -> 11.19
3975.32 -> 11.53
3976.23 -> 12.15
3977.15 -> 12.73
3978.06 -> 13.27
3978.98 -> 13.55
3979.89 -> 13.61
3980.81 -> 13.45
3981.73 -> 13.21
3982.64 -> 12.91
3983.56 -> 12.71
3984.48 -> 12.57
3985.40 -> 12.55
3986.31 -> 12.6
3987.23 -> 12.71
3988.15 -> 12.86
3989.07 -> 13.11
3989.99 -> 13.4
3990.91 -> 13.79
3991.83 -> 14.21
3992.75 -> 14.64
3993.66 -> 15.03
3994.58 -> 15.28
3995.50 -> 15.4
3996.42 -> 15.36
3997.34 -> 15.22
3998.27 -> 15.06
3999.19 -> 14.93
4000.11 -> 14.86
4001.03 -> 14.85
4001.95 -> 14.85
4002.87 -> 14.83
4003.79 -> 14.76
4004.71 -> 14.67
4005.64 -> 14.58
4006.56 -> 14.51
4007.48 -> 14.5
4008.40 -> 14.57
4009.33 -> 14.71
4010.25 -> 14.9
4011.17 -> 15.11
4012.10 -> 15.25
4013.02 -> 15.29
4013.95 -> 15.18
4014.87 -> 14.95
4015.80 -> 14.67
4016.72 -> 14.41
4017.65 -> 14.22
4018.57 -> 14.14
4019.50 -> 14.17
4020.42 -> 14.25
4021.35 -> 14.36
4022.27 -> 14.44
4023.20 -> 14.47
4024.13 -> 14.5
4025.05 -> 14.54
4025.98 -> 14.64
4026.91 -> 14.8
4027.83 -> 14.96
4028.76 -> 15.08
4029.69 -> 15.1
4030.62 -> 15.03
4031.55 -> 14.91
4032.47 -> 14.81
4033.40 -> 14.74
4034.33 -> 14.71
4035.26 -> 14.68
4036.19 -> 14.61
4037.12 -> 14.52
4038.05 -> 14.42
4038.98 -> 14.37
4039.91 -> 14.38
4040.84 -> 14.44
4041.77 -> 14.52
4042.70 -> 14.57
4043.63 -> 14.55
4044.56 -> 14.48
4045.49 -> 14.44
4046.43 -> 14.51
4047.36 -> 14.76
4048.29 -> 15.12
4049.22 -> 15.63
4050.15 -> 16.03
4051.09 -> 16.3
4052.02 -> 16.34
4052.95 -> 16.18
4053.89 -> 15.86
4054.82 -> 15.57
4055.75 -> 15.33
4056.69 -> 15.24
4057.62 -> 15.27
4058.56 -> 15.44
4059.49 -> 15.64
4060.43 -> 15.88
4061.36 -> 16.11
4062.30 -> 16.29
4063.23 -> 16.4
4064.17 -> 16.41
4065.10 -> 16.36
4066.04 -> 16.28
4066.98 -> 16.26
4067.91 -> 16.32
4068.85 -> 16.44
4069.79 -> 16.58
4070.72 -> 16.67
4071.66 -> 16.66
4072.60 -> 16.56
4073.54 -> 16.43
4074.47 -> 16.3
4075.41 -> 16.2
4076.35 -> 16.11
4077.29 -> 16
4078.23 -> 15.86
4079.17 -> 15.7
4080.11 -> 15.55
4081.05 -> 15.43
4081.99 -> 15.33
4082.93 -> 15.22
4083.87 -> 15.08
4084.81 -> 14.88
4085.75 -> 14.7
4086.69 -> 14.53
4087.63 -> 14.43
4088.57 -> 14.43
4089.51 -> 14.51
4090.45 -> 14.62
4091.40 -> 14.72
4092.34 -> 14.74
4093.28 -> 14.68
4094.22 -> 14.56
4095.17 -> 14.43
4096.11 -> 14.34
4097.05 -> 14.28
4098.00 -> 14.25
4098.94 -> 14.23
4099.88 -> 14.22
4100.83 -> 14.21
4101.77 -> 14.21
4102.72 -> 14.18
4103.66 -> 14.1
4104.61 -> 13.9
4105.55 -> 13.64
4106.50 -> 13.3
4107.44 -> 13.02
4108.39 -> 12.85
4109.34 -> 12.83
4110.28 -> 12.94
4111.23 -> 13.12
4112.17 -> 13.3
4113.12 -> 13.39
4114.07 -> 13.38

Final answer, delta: 18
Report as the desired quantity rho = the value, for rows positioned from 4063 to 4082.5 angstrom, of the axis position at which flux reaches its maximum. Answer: 4070.72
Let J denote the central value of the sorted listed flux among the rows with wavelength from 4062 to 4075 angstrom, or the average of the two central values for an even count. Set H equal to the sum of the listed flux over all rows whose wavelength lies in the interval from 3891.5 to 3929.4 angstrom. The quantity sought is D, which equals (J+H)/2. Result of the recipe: 269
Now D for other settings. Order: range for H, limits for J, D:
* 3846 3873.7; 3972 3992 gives 293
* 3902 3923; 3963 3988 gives 154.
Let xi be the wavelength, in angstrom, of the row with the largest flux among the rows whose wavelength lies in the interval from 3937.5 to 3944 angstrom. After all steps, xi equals 3943.41 angstrom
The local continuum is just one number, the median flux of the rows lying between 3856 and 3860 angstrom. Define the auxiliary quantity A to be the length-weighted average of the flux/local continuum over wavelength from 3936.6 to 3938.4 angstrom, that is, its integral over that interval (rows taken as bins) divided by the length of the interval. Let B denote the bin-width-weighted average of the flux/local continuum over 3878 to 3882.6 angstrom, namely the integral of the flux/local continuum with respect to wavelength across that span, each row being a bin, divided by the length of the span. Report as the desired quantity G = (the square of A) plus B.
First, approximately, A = 0.620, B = 0.75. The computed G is 1.14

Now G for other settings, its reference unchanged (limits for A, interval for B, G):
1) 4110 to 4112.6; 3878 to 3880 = 1.26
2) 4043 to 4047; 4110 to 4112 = 1.31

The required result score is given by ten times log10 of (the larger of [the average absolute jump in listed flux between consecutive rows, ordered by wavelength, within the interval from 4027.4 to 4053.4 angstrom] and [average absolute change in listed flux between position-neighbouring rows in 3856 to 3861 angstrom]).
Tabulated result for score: -5.4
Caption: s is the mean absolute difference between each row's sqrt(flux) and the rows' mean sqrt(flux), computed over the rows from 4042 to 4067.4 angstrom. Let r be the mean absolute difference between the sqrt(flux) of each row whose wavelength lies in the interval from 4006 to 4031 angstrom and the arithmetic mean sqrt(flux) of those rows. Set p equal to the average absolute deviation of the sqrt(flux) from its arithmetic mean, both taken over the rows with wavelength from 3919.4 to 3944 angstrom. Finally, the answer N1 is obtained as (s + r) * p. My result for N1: 0.013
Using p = 0.11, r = 0.04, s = 0.075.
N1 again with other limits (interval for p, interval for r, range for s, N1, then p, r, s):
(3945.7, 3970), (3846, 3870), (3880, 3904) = 0.054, 0.15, 0.26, 0.092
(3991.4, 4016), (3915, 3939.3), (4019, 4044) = 0.005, 0.03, 0.12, 0.026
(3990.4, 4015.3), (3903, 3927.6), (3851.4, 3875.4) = 0.009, 0.04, 0.09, 0.173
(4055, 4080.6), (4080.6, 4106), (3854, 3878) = 0.011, 0.05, 0.04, 0.202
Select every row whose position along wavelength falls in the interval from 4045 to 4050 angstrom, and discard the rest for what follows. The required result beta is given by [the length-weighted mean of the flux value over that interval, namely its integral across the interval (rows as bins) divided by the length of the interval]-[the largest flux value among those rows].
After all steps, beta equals -0.66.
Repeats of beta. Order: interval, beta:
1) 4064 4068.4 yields -0.08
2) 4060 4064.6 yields -0.19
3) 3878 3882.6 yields -0.31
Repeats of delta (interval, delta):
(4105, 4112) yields -71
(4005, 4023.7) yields -1161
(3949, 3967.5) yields -97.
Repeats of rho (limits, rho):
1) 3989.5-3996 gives 3995.50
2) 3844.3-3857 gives 3856.31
